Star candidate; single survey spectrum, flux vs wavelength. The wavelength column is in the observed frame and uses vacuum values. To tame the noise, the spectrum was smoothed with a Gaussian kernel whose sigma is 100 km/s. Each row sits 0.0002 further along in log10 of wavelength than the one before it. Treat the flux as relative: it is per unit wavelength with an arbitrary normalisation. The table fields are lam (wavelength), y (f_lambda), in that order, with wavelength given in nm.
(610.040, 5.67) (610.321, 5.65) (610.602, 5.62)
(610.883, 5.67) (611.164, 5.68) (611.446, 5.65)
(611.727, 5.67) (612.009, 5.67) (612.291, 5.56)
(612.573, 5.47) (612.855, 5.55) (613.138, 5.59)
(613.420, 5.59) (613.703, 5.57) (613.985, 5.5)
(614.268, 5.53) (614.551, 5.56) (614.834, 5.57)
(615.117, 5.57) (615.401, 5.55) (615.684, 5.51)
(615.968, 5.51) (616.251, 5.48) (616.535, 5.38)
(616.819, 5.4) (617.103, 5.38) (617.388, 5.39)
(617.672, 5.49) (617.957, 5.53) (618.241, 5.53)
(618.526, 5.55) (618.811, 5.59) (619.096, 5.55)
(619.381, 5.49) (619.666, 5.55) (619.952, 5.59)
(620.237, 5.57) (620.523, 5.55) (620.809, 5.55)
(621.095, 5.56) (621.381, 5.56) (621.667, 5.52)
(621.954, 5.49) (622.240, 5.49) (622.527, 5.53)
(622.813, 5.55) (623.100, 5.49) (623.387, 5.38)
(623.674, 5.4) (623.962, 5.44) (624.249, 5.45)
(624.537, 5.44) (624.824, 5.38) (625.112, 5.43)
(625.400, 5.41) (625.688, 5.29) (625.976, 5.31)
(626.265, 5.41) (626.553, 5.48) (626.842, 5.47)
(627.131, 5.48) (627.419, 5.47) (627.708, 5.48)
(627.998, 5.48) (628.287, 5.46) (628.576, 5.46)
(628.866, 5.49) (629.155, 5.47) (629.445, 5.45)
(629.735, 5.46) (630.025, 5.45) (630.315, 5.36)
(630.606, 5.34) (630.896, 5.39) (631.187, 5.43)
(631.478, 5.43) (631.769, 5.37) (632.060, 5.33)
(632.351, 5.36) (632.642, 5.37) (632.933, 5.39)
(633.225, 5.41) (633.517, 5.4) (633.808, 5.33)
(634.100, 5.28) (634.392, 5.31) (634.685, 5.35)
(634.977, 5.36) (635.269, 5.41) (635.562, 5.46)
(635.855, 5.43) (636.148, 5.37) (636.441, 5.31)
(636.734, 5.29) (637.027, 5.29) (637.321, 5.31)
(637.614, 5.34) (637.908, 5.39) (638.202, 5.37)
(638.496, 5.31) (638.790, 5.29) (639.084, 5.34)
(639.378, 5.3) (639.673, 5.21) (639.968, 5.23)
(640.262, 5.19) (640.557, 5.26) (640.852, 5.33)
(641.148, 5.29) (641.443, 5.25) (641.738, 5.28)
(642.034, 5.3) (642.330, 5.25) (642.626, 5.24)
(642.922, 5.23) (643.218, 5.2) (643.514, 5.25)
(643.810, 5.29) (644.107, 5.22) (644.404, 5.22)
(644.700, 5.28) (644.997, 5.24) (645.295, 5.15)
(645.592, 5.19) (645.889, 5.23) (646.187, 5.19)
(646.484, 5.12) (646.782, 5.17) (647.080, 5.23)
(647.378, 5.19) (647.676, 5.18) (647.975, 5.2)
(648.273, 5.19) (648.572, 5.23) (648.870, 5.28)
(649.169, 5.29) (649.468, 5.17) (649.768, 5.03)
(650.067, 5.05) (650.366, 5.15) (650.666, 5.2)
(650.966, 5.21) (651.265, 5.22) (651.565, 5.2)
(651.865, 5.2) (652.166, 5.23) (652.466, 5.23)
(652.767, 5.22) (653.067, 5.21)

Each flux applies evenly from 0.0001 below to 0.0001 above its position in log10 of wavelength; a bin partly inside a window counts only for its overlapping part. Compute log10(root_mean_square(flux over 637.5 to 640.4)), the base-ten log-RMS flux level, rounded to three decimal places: 0.724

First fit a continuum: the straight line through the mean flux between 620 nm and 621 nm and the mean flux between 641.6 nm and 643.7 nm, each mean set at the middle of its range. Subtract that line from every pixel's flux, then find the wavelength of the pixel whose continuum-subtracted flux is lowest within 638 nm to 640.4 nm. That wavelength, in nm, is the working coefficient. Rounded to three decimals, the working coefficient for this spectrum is 640.262 nm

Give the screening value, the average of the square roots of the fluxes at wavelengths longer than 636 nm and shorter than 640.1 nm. 2.30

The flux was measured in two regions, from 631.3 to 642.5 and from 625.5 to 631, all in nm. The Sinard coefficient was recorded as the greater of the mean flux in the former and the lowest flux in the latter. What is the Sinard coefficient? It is 5.33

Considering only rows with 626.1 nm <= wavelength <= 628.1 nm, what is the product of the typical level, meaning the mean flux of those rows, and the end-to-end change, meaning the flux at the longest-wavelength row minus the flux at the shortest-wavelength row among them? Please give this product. 0.4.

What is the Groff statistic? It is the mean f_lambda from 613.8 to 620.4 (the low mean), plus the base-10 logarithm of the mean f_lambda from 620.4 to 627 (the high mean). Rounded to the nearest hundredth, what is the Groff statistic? 6.25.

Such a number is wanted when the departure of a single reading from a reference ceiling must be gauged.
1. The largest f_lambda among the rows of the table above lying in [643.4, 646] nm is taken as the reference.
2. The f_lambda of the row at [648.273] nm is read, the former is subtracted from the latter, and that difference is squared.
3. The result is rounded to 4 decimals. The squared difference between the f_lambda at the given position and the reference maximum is 0.0100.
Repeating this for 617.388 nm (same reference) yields 0.0100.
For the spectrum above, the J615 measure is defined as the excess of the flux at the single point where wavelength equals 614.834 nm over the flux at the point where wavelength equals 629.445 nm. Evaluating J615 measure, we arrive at 0.12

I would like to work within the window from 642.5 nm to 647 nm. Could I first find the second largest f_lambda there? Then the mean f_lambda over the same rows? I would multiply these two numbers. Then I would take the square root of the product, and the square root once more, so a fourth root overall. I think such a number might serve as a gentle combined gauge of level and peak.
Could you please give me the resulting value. 2.29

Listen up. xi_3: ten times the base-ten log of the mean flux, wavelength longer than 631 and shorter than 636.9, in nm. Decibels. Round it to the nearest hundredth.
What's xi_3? 7.30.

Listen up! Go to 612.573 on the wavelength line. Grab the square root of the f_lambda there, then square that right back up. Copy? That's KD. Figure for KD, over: 5.5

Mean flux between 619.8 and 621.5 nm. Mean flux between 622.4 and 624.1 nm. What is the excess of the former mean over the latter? 0.10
